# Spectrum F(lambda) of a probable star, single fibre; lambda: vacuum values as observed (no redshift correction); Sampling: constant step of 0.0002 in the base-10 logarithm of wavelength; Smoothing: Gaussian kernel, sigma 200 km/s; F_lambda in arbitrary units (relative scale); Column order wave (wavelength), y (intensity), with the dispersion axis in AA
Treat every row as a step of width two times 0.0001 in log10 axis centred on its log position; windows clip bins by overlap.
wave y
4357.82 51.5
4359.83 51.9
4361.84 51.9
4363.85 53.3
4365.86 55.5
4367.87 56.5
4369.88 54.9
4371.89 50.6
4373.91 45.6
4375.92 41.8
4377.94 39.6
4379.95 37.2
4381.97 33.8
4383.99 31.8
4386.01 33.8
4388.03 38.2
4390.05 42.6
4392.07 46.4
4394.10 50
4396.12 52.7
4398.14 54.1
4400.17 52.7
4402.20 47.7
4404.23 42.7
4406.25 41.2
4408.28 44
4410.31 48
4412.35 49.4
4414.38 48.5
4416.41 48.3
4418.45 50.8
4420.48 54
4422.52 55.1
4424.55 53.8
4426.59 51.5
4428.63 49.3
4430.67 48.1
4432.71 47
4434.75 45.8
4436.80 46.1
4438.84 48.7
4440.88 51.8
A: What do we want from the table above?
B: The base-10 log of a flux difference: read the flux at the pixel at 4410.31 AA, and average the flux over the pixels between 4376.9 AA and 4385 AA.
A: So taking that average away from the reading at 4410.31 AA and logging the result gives 1.09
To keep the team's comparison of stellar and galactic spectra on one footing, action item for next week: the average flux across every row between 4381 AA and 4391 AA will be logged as 36.0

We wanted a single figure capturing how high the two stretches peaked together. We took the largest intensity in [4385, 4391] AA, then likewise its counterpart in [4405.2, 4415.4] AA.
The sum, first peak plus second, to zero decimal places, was 92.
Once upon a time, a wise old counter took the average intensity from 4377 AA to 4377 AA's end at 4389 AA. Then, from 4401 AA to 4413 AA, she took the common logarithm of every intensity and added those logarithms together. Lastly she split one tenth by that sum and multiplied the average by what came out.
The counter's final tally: 0.359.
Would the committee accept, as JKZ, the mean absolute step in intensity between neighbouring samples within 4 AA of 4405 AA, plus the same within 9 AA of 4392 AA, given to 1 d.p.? 6.1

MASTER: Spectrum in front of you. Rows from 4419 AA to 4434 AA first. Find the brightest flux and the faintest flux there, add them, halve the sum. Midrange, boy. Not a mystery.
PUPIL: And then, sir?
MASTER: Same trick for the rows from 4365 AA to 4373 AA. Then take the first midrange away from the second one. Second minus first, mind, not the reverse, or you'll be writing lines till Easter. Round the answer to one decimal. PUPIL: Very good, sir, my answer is 2.5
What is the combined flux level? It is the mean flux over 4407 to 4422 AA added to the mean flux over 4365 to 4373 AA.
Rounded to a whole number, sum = 103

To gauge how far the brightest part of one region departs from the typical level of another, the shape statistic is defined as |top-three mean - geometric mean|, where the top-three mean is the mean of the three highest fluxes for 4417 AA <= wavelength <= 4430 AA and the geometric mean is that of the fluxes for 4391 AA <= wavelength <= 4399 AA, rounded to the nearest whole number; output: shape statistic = 4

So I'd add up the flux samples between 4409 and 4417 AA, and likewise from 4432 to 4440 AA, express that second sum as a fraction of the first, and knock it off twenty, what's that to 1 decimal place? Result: 19.0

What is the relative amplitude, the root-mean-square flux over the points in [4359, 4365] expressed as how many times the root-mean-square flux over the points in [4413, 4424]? 1.02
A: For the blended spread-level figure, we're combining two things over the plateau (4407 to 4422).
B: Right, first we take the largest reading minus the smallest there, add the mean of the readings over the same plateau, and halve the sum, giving 29.5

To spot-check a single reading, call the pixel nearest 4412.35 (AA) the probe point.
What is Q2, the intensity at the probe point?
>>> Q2 49.4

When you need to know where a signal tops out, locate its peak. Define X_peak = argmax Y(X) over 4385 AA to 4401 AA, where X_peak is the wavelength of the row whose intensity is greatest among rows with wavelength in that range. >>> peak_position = 4398.14 AA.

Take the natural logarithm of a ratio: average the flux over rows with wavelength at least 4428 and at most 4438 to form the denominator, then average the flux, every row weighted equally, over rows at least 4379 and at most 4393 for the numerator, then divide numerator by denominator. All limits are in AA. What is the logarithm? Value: -0.23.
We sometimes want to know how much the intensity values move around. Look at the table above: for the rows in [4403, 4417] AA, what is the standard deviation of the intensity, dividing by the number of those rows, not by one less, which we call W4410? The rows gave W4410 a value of 3.0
